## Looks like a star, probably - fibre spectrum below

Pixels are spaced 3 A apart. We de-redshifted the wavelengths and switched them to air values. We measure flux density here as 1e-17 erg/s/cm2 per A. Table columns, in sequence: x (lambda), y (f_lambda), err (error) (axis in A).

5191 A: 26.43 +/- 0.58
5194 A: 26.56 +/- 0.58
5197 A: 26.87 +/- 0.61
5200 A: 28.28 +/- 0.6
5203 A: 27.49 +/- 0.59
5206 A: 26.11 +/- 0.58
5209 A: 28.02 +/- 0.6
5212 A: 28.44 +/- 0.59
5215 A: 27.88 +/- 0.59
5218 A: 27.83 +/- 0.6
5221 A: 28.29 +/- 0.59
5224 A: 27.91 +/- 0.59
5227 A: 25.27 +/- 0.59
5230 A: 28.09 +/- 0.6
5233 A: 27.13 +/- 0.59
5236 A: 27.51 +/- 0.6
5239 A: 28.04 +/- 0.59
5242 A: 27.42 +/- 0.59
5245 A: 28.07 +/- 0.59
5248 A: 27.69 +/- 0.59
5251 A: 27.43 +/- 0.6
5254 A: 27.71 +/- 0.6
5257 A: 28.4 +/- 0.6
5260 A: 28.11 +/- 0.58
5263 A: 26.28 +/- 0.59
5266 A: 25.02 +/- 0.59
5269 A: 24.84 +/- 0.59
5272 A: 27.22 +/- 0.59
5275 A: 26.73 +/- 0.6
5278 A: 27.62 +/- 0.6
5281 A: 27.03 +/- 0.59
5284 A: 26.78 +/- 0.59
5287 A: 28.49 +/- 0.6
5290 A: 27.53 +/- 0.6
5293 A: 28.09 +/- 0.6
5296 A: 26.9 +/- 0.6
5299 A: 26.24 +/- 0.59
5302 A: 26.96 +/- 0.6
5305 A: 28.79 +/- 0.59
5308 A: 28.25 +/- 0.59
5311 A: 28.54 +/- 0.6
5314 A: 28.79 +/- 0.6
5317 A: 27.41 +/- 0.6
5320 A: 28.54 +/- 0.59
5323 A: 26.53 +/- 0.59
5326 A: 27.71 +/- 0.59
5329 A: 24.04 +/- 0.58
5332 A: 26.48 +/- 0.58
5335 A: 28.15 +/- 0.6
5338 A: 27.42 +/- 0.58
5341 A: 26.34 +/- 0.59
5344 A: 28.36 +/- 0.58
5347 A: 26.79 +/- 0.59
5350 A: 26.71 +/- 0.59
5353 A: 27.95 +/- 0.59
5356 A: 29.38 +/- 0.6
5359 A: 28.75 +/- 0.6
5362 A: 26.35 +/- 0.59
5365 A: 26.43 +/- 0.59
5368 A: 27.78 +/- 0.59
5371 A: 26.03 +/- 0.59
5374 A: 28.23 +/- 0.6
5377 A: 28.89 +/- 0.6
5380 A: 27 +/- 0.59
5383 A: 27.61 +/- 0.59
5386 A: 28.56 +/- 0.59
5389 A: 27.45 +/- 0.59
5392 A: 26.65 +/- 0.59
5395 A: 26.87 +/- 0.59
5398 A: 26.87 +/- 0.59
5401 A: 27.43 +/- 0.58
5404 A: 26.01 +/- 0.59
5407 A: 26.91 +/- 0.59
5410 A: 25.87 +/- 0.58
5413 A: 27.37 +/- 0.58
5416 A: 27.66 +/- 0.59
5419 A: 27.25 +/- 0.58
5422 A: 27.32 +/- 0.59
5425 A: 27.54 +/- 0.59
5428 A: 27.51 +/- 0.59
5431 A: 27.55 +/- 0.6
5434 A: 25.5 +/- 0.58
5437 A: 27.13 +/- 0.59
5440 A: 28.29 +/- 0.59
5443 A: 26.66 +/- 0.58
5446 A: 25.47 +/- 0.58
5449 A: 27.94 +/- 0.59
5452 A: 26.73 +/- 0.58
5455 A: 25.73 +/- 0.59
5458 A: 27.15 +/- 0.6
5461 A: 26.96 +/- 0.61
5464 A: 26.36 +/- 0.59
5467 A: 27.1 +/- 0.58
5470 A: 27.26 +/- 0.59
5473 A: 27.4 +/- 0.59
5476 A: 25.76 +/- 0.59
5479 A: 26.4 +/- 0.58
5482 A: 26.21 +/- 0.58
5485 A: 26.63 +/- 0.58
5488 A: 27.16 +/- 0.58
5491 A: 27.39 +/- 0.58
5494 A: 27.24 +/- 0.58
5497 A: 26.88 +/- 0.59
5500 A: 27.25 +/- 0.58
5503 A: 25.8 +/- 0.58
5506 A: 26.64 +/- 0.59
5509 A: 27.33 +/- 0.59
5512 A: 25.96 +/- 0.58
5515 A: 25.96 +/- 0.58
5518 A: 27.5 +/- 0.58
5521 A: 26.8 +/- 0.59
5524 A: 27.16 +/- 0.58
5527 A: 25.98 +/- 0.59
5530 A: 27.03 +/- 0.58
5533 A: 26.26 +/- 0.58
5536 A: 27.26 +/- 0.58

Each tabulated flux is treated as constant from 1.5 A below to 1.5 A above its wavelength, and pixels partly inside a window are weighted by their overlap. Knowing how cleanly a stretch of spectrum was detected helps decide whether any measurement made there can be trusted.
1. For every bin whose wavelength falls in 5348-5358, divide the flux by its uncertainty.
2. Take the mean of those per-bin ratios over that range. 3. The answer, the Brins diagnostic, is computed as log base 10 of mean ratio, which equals 1.67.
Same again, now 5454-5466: 1.65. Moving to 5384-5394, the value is 1.67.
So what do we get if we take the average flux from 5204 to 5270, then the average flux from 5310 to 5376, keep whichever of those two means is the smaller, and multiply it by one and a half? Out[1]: 41.0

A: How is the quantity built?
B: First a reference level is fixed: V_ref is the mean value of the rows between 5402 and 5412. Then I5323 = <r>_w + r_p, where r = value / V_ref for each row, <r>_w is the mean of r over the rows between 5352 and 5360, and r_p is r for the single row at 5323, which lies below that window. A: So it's 2.10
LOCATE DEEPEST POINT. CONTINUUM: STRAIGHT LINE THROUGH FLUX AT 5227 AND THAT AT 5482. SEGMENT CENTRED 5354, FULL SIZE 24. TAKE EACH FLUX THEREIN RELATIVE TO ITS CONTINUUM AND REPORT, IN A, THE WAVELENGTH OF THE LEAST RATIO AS 5362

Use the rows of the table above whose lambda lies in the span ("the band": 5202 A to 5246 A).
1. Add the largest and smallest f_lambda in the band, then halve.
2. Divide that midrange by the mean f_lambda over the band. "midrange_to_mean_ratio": 0.974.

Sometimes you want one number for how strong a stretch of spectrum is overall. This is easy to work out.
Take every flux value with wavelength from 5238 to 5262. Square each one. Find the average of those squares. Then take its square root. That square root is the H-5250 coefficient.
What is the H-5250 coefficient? 27.9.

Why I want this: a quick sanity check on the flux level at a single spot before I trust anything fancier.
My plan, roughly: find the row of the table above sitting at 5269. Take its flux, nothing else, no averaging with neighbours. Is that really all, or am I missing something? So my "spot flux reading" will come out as 24.84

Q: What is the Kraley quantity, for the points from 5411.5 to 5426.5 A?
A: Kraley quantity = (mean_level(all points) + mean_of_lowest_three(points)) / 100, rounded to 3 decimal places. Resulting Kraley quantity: 0.547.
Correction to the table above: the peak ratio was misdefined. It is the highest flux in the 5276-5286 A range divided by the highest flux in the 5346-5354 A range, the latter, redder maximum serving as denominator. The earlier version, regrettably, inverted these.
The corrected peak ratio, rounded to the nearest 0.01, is 0.99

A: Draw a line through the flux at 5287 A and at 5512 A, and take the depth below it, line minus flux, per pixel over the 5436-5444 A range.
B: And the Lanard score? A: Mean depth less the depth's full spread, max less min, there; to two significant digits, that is -2.2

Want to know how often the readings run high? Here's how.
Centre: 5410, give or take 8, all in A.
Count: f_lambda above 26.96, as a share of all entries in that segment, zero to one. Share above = 0.40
